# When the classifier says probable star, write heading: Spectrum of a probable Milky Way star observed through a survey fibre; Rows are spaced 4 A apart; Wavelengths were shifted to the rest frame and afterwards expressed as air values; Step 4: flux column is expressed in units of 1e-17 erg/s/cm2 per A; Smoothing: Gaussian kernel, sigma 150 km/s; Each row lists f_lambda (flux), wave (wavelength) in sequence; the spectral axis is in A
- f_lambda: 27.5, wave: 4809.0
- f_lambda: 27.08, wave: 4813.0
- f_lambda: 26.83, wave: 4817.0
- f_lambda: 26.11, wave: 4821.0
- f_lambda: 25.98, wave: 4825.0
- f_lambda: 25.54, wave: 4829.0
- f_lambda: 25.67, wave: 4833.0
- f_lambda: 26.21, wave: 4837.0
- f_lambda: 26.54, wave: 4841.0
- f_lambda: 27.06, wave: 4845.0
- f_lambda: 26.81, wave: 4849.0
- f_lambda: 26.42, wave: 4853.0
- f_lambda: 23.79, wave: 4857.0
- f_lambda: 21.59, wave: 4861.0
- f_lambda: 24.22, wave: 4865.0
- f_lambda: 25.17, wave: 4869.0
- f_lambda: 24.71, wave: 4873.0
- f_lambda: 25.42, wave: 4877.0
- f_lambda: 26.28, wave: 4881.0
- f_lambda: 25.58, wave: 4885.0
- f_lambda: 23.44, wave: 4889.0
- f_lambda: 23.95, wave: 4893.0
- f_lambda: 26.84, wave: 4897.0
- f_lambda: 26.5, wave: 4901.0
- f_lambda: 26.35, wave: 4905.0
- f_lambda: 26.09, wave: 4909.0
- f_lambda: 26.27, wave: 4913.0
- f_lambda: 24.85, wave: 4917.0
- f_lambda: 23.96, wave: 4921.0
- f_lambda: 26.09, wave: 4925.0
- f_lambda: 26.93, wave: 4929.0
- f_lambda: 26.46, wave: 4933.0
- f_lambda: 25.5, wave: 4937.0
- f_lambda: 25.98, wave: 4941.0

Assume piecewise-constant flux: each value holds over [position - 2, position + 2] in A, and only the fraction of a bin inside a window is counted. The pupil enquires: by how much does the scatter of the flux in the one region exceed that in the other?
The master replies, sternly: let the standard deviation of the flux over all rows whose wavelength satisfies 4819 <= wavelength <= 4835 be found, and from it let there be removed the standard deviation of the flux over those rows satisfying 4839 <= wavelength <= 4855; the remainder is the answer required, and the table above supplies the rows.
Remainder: -0.02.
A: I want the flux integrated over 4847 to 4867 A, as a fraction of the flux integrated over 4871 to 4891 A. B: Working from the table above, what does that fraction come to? 0.98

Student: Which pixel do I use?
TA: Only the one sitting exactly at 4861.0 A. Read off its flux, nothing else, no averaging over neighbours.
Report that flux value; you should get 21.59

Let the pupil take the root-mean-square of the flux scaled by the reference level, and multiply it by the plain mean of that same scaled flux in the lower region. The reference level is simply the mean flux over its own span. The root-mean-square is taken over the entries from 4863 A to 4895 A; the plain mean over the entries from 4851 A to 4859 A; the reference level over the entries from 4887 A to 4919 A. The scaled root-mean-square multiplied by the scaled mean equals 0.96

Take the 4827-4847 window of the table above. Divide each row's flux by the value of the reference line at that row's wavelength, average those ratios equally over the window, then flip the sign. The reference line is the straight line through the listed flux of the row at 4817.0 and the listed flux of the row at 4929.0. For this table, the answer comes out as -0.976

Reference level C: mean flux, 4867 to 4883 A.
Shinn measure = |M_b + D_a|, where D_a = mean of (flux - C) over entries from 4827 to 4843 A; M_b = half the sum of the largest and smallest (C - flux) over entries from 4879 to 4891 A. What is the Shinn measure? 1.1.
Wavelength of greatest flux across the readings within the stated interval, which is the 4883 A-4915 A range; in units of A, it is 4897.0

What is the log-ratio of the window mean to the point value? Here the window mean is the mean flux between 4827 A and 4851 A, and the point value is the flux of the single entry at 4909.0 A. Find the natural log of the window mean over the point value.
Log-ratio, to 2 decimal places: 0.01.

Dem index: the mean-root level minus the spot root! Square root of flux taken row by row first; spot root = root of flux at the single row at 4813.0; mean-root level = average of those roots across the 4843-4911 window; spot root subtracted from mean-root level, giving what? -0.18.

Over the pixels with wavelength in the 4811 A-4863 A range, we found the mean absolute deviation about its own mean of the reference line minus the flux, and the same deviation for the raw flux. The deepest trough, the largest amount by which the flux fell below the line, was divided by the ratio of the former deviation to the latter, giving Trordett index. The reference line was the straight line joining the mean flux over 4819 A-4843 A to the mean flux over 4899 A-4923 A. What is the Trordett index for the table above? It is 4.38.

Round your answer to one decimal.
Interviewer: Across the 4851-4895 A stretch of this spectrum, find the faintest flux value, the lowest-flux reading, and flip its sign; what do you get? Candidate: -21.6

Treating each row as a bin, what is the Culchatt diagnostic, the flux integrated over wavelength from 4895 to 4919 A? 628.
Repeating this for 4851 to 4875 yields 584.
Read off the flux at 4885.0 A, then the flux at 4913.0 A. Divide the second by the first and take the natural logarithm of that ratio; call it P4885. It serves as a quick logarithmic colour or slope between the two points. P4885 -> 0.03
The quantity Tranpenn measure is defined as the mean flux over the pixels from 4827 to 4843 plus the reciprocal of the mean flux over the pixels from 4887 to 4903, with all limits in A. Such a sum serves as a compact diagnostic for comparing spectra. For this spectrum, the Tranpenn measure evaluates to 26.0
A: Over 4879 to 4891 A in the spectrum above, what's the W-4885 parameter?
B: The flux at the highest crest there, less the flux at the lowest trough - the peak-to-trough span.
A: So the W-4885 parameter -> 2.8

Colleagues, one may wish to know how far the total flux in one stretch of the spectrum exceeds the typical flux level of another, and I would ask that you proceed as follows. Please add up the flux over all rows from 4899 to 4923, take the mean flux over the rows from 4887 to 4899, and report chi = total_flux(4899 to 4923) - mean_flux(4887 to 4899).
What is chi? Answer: 129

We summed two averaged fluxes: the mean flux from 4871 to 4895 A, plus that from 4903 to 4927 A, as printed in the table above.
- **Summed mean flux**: 50.5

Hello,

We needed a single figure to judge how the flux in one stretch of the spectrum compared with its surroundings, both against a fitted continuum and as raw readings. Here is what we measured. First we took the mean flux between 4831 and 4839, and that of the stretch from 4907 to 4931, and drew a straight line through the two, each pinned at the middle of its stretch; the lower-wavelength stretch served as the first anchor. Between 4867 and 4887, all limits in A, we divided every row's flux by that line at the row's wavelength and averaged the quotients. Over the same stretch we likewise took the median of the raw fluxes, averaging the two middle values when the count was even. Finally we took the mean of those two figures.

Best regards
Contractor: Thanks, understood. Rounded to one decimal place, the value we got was 13.2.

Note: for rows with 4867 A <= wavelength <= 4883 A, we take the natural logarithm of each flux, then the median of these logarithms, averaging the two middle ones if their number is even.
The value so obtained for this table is 3.231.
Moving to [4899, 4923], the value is 3.265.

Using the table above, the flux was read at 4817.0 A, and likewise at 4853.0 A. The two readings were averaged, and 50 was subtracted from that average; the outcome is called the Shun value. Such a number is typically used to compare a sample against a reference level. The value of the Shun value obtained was -23.4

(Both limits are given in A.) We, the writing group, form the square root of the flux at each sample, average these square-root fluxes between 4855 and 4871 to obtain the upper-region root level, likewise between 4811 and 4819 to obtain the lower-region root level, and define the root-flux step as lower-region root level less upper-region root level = 0.33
